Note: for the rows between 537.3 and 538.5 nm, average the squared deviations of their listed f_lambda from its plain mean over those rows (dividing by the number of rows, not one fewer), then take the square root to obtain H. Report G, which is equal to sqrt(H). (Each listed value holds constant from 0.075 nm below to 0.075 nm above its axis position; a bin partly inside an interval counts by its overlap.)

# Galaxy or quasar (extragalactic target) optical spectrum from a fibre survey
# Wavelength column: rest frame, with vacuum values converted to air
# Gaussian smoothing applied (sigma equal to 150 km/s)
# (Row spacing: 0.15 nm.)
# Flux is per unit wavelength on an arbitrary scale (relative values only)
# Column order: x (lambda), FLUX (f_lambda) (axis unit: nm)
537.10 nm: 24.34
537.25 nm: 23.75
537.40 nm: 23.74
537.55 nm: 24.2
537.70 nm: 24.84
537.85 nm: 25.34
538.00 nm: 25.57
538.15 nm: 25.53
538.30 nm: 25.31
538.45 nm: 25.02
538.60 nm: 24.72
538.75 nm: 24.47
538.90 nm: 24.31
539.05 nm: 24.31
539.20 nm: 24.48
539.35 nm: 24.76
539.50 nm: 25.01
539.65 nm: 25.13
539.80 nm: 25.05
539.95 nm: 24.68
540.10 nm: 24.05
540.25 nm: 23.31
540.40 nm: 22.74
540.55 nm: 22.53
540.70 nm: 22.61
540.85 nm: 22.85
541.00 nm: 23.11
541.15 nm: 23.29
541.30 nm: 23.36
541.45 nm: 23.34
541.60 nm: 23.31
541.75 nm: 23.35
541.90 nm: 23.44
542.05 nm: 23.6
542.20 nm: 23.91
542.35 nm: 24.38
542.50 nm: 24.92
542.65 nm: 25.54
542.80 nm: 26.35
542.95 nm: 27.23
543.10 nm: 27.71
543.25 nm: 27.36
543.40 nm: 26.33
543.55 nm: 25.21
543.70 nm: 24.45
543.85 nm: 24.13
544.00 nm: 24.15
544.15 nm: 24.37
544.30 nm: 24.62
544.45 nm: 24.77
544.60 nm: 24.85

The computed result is 0.79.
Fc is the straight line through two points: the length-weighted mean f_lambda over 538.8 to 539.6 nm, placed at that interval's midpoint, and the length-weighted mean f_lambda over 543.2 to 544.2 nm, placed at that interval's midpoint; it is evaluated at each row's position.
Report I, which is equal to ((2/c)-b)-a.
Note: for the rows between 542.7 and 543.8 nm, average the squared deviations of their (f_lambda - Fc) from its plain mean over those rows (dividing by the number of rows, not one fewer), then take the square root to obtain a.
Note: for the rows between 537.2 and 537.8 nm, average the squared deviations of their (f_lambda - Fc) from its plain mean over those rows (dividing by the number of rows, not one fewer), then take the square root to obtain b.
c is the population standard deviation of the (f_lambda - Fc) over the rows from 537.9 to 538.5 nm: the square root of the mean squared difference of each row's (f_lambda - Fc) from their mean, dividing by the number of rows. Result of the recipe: 6.9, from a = 1.1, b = 0.43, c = 0.24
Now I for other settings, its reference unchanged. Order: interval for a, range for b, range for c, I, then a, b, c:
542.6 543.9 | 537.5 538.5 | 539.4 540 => 9.1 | 1.2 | 0.43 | 0.19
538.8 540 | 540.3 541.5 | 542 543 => 1.1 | 0.3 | 0.28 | 1.19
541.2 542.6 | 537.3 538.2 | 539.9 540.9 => 1.4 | 0.5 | 0.66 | 0.79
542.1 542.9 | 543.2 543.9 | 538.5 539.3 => 10.0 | 0.8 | 1.23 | 0.17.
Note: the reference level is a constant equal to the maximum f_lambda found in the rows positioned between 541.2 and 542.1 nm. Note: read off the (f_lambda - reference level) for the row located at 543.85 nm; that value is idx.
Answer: 0.5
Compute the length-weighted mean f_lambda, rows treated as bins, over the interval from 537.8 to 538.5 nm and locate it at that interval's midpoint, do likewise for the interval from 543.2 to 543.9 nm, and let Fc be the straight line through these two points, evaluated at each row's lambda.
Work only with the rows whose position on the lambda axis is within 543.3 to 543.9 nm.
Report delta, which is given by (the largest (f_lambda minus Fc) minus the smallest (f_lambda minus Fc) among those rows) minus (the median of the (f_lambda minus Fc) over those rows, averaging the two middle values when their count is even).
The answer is 2.9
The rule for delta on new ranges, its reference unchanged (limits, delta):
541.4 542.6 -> 3.5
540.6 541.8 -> 2.9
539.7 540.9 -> 4.9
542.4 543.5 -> 1.9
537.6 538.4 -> 0.7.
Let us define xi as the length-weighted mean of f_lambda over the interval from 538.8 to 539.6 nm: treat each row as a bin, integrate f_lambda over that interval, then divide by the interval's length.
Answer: 24.6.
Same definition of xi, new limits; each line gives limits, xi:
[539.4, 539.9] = 25.0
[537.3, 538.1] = 24.7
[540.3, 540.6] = 22.7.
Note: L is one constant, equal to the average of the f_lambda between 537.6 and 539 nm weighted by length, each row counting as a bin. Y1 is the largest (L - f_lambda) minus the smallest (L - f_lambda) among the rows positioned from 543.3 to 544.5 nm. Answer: 2.2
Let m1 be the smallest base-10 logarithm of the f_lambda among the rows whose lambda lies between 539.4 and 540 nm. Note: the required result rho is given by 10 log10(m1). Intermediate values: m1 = 1.39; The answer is 1.44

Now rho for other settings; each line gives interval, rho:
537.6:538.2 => 1.45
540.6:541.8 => 1.32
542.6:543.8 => 1.42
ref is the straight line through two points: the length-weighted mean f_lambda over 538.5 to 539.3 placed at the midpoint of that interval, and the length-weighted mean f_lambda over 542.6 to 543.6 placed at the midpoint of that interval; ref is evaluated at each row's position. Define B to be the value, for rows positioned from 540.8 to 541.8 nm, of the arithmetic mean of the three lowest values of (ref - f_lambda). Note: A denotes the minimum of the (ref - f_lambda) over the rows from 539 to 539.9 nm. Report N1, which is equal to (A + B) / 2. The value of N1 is 1.0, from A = -0.3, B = 2.4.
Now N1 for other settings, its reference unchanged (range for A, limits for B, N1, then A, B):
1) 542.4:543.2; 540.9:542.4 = 0.5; -1.1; 2.1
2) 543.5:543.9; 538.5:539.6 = 0.7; 1.6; -0.2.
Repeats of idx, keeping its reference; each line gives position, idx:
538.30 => 1.7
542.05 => 0.0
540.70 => -1.0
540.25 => -0.3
